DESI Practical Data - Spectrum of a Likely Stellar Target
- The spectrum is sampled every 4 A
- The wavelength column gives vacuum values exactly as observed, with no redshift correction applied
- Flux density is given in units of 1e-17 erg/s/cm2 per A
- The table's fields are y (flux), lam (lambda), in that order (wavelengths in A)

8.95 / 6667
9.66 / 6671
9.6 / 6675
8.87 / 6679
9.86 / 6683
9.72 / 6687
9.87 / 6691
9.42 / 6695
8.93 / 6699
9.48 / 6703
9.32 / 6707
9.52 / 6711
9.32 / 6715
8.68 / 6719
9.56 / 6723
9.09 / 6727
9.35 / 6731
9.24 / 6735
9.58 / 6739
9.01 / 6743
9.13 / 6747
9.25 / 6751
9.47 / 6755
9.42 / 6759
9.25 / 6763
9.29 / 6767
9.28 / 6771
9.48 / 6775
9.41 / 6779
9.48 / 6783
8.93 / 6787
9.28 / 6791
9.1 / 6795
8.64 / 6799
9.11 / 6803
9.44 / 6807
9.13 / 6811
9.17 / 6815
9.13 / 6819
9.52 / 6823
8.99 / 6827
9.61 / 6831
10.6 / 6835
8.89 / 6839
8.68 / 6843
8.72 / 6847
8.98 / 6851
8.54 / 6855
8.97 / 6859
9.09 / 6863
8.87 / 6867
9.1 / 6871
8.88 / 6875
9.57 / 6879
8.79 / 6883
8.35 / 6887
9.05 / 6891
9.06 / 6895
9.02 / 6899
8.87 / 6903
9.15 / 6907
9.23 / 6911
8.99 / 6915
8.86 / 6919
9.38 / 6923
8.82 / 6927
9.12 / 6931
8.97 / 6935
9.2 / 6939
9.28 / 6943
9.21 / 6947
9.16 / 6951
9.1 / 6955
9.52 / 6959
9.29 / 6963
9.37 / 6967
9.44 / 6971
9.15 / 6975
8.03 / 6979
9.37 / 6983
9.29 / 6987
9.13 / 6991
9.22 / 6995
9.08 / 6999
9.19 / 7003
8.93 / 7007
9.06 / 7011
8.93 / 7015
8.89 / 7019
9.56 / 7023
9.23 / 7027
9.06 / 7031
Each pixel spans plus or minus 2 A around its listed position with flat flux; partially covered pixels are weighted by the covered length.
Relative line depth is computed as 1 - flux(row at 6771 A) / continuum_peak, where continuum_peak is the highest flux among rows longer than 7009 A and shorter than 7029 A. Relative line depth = 0.03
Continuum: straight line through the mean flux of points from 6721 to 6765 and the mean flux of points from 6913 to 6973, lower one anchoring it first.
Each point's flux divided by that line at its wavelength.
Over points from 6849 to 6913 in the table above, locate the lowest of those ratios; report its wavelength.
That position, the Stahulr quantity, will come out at 6887 A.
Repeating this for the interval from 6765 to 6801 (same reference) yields 6799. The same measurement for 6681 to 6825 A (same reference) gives 6719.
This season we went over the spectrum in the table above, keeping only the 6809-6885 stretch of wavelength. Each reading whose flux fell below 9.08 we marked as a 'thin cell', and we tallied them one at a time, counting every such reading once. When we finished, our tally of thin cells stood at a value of 10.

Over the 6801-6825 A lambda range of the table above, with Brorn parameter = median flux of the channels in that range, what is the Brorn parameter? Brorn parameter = 9.15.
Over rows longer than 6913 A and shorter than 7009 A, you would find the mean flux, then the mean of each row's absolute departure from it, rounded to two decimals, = 0.19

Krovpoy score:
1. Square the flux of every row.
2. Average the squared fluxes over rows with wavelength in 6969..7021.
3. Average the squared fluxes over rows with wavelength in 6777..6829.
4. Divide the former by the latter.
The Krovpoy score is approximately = 0.97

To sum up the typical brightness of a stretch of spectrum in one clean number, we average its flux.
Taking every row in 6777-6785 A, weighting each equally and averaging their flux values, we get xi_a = 9.4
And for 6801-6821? 9.2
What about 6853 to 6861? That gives 8.8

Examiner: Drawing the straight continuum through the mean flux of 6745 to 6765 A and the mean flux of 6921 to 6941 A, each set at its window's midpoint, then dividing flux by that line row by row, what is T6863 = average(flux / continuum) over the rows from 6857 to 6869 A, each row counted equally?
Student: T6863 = 0.98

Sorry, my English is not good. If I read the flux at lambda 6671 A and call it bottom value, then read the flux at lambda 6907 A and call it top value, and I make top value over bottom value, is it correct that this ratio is 0.95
